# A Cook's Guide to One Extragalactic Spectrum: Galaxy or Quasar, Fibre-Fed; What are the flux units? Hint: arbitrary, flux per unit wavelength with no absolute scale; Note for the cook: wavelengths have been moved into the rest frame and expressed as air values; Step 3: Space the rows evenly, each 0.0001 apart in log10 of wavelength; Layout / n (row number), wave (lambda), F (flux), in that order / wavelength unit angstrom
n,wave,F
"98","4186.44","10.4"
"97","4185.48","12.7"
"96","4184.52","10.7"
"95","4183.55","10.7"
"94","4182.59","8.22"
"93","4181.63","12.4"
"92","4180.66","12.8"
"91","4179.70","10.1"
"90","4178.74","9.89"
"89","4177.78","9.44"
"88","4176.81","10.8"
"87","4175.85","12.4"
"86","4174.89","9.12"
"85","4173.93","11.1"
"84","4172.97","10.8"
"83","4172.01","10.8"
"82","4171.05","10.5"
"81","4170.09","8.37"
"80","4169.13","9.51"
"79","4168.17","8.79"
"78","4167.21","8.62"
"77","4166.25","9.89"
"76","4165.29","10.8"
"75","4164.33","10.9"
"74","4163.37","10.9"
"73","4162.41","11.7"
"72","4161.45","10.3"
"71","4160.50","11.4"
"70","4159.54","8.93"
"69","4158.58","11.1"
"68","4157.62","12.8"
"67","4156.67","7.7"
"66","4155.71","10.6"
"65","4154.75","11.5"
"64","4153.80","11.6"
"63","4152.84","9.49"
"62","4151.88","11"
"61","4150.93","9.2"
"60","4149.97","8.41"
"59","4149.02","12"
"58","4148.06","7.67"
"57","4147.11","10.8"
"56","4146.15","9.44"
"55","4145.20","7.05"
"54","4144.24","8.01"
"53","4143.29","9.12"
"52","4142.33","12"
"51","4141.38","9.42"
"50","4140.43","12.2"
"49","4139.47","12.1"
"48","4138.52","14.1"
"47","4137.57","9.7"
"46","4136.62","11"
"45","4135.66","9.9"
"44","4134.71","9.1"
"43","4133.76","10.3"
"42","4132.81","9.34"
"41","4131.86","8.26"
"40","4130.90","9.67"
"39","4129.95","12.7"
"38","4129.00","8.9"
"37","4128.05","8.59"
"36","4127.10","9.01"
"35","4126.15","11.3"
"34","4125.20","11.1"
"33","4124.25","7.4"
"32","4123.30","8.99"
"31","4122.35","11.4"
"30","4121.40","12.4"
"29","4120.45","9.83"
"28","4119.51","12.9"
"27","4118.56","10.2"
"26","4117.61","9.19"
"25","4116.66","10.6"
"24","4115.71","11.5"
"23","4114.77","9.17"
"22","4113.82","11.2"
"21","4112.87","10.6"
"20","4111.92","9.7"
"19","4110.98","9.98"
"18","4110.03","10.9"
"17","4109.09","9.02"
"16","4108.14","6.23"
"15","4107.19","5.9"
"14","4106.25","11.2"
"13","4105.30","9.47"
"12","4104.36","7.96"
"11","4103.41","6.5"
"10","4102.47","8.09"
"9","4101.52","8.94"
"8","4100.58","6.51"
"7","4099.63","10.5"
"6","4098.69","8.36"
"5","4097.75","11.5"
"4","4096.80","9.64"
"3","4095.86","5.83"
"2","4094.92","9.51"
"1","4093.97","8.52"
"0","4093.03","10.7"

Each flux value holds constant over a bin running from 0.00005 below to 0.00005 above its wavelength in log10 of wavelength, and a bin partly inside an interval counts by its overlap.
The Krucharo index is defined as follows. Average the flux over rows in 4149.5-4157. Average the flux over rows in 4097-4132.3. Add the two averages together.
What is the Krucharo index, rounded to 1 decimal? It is 19.6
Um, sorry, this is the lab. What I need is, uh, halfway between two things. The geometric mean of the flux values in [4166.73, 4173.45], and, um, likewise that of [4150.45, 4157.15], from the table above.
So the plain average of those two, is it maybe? 9.8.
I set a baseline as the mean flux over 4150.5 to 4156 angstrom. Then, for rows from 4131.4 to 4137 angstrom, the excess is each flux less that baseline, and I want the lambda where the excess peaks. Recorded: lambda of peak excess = 4136.62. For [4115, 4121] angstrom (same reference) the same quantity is 4119.51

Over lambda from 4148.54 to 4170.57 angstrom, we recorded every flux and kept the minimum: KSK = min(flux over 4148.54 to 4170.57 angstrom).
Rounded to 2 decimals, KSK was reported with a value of 7.70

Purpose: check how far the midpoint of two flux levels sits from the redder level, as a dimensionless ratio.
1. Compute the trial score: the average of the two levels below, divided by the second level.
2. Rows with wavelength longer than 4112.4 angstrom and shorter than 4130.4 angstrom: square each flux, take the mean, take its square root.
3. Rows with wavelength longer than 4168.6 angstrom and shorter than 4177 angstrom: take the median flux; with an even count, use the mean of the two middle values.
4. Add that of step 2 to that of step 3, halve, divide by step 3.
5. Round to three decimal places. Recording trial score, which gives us 0.985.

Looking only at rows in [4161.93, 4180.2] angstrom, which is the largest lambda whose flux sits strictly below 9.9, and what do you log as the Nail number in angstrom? 4178.74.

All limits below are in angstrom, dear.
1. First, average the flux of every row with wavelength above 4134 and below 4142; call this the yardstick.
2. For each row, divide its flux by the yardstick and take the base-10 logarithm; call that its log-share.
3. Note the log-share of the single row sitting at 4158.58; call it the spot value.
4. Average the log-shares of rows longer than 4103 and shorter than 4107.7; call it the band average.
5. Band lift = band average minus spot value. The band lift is -0.14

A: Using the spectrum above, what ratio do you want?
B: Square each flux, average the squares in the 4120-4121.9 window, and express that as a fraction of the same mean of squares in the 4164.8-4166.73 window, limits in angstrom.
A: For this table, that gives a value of 1.17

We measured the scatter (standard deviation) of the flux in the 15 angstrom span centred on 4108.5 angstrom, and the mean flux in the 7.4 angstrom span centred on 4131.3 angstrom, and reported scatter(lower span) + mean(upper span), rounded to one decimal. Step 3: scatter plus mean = 11.4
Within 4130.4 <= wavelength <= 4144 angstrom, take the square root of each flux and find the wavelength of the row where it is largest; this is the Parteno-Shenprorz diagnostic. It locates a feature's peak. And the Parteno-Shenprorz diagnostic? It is 4138.52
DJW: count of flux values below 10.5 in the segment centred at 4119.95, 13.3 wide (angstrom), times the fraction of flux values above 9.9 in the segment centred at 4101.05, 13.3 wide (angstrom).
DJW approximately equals 1.3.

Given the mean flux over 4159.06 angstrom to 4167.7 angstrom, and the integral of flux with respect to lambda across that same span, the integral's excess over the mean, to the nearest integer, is 79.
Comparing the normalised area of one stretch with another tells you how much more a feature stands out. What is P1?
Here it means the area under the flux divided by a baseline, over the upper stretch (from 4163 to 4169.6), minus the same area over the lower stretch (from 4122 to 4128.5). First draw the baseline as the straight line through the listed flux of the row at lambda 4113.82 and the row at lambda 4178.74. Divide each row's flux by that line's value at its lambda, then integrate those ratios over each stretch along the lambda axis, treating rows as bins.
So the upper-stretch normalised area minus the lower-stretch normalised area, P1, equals 0.7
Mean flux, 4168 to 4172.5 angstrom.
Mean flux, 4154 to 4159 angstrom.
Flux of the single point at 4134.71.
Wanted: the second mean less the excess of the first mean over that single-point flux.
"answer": 10.2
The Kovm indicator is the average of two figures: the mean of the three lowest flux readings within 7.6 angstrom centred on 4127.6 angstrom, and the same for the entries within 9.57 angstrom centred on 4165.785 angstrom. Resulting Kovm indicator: 8.4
